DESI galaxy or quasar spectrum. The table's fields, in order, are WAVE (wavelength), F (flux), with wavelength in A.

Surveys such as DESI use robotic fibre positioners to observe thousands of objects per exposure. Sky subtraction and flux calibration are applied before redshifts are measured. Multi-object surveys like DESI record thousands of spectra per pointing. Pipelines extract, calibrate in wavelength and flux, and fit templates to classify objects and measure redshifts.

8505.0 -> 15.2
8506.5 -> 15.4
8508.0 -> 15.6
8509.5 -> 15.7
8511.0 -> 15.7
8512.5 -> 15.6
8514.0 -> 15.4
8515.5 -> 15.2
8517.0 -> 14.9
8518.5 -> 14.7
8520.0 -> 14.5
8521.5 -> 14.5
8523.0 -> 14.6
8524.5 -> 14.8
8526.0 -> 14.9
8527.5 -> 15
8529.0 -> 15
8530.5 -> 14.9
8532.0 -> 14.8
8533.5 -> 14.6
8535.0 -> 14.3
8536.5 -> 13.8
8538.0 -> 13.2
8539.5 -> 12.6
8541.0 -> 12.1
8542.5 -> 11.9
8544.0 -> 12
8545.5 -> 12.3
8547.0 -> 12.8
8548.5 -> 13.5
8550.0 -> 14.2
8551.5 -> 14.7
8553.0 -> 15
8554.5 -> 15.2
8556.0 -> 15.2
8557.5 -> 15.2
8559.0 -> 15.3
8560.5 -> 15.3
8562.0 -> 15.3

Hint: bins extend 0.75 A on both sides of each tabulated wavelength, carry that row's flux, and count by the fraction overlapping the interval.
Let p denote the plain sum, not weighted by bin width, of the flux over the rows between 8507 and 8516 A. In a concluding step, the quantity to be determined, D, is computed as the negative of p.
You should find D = -93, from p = 93.2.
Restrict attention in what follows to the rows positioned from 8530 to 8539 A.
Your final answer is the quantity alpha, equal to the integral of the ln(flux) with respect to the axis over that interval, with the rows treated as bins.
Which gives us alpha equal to 24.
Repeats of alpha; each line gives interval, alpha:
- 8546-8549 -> 8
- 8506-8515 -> 25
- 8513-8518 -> 14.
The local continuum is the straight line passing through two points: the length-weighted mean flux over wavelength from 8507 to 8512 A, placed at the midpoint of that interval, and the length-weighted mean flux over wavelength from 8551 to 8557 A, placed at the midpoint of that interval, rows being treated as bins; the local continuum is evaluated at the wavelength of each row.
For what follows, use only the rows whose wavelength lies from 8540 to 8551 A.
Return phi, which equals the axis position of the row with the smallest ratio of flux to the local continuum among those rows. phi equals 8542.5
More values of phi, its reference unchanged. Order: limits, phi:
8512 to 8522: 8520.0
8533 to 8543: 8542.5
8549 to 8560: 8550.0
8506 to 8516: 8515.5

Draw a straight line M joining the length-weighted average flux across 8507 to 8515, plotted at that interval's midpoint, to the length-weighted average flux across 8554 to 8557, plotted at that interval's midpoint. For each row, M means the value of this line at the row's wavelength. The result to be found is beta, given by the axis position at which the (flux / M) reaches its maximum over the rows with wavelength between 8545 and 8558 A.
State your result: 8557.5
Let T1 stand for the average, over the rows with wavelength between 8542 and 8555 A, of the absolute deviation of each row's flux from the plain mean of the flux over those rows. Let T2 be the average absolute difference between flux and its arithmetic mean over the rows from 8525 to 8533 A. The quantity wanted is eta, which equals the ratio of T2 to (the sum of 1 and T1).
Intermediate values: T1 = 1.1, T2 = 0.06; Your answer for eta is 0.03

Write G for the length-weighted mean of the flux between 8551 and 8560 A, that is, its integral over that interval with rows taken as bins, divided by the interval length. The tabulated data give 15.1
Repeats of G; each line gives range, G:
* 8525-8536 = 14.8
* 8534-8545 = 12.9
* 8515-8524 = 14.7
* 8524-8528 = 14.9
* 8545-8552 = 13.5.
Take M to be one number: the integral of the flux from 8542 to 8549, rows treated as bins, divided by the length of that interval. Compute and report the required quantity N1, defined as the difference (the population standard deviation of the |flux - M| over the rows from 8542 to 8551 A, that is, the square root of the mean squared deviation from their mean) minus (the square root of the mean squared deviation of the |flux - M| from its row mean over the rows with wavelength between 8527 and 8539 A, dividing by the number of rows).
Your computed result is -0.09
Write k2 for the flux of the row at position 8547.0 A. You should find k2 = 12.8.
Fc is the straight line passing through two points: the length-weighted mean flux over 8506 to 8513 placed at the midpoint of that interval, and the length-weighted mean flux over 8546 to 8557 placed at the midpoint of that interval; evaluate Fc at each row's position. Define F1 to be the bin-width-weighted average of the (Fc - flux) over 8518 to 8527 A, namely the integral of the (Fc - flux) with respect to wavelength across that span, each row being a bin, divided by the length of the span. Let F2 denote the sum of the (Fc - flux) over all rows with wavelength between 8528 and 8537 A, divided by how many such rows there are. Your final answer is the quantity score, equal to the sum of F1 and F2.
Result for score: 0.9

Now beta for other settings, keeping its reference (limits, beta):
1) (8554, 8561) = 8560.5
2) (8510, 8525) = 8511.0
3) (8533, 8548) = 8533.5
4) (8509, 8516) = 8511.0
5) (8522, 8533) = 8529.0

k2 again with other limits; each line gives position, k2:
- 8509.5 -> 15.7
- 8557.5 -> 15.2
